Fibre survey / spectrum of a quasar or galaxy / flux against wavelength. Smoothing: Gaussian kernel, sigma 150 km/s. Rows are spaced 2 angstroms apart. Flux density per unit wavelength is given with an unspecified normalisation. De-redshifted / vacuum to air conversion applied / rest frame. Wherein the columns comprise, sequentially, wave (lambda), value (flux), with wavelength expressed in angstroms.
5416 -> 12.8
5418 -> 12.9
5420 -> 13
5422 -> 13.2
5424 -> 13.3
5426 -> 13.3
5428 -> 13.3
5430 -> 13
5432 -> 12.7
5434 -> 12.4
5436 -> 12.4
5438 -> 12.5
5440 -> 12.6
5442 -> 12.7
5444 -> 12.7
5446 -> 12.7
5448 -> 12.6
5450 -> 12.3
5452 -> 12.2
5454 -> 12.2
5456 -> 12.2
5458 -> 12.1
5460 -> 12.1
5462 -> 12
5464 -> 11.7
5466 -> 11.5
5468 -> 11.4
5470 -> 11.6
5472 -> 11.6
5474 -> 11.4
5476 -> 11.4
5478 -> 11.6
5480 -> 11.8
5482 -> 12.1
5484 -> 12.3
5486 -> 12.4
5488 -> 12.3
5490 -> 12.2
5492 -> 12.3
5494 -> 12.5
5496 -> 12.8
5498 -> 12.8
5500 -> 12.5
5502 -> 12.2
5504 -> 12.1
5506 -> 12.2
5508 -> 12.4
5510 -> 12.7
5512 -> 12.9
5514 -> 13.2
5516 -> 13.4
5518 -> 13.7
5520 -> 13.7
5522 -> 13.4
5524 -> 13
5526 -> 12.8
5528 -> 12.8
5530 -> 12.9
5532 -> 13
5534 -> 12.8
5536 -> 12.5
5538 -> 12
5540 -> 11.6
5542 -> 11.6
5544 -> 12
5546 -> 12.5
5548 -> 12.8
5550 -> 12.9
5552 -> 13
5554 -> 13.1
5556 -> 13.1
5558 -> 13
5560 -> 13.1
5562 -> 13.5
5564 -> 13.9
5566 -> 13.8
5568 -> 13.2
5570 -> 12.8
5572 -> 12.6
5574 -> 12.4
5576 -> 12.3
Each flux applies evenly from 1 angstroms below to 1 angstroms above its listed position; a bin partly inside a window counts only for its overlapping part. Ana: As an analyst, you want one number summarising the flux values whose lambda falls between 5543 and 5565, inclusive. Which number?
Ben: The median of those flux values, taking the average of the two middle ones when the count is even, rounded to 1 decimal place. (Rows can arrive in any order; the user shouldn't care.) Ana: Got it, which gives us 13.0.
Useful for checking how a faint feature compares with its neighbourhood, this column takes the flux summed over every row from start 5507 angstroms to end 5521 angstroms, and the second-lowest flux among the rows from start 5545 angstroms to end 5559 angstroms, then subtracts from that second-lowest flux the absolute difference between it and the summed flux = -66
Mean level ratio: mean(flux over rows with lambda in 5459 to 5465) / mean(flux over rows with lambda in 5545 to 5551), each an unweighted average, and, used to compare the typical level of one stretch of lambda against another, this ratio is 0.94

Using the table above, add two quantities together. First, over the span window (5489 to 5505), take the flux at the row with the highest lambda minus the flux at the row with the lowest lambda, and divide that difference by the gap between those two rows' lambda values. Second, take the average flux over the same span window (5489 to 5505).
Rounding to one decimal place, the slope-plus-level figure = 12.4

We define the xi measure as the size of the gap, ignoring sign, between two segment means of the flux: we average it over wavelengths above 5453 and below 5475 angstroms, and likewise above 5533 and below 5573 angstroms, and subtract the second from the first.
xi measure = 0.99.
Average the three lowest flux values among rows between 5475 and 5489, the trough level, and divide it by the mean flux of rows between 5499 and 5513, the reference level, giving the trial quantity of 0.93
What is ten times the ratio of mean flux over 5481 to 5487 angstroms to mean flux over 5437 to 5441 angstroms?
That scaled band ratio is 9.8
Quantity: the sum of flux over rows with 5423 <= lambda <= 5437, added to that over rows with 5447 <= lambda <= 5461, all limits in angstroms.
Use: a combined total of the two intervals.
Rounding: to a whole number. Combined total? 176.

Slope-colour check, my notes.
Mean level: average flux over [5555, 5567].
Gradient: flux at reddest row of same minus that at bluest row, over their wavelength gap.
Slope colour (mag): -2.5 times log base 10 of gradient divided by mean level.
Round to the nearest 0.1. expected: 5.7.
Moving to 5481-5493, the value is 7.0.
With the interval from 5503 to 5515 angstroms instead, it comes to 5.1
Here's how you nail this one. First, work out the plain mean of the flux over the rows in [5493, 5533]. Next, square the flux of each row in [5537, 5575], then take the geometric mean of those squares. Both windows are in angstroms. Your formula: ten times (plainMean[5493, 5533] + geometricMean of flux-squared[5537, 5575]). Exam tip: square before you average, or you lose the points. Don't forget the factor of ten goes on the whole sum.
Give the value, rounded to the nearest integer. 1759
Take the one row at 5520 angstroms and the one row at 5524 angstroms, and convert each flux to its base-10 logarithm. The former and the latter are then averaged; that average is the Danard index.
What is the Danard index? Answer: 1.125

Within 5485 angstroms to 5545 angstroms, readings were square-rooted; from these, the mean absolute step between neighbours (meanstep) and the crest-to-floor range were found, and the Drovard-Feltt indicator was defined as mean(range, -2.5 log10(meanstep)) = 2.07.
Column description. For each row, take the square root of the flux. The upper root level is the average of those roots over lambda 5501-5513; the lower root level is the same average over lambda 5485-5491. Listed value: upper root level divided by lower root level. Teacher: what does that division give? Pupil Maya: 1.00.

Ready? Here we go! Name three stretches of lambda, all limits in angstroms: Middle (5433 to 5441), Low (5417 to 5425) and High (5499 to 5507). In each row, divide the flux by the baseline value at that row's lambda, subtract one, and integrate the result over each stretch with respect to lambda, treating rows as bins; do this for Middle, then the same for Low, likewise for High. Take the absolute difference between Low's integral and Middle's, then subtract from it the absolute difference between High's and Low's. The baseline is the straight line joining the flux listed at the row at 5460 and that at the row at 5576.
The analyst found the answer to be -0.23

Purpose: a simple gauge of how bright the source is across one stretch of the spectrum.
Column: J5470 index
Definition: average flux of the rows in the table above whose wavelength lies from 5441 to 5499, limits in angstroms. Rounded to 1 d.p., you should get 12.1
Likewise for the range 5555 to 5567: 13.4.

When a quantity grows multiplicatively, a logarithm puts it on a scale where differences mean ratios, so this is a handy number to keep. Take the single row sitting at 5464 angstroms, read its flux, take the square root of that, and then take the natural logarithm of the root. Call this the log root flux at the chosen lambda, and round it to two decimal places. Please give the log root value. 1.23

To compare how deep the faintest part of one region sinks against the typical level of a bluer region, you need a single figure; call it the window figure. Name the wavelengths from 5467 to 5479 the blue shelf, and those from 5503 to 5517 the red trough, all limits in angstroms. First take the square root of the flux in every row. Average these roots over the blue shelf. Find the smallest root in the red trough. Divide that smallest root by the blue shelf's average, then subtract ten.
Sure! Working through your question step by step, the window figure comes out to -8.97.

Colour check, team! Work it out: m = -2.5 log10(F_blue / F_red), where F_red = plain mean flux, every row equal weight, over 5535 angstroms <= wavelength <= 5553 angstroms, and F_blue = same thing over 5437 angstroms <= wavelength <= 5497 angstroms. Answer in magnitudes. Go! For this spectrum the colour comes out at 0.02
